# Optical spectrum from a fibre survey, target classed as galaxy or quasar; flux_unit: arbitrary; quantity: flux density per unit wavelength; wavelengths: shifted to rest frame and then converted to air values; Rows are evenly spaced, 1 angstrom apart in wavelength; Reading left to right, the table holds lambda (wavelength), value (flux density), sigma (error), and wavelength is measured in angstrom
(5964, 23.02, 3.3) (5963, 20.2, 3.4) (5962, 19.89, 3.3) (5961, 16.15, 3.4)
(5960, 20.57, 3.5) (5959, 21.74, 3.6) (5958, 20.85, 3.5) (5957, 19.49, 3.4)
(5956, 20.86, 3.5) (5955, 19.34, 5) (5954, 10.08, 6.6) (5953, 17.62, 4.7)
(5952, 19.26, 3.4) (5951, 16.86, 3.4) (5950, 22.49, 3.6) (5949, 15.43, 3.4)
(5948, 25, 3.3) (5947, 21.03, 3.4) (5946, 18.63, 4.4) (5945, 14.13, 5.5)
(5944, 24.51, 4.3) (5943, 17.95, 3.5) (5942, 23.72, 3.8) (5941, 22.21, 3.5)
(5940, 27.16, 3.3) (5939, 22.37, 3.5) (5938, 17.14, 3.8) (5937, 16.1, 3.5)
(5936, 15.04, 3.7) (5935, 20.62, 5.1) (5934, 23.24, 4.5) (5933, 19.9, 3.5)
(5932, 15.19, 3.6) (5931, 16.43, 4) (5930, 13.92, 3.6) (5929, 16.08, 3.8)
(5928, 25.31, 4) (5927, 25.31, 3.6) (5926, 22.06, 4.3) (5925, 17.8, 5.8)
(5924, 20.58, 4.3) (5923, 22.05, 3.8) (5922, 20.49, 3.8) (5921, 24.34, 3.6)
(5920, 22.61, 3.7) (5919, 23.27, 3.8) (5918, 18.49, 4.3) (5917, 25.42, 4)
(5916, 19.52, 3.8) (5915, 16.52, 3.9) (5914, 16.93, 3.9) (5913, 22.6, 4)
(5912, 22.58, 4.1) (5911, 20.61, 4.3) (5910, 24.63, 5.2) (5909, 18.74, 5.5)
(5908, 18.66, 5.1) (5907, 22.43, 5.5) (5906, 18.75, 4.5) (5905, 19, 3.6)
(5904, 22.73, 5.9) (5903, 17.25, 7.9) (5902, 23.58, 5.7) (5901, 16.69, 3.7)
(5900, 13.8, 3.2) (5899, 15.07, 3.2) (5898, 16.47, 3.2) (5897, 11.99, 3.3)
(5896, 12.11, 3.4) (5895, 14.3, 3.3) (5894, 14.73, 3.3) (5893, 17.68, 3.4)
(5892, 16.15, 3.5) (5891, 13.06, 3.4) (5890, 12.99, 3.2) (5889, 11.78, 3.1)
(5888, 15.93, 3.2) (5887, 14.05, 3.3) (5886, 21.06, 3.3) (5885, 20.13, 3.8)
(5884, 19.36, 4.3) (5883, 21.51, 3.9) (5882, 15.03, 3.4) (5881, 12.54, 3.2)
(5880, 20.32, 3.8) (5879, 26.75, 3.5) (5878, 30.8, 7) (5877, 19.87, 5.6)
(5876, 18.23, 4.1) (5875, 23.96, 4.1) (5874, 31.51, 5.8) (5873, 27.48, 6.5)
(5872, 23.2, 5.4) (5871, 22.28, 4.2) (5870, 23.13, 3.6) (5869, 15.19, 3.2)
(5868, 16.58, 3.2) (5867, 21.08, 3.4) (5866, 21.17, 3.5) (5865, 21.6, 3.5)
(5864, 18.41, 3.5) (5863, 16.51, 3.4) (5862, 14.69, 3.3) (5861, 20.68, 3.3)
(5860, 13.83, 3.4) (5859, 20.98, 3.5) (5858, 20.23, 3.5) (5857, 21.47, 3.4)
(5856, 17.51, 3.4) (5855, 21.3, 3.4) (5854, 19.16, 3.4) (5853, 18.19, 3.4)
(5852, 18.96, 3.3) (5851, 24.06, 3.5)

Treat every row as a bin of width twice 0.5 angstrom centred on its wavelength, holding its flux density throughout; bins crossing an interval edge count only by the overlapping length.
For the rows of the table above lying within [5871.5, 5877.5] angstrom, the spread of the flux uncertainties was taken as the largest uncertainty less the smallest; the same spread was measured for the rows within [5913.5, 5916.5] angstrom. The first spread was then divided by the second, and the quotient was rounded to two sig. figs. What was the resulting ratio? 24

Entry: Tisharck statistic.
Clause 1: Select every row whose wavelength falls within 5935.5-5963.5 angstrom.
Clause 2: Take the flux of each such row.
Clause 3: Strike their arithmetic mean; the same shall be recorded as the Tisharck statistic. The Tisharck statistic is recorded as 19.5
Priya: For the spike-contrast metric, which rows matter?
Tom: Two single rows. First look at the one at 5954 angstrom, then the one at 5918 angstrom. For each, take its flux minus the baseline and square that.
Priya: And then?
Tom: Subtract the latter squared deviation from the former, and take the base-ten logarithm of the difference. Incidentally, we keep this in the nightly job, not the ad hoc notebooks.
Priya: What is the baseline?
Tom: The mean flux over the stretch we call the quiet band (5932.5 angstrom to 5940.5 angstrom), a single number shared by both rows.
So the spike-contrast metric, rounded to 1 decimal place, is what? 2.0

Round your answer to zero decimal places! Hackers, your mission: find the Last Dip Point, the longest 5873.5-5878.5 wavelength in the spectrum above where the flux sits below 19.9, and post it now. 5877 angstrom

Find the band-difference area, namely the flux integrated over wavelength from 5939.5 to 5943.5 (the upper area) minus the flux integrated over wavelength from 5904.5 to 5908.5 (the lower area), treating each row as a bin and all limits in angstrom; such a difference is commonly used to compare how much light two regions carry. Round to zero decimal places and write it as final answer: 12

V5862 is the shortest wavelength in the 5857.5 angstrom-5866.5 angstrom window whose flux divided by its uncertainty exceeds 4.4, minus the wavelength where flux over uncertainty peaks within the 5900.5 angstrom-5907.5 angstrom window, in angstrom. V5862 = -47 angstrom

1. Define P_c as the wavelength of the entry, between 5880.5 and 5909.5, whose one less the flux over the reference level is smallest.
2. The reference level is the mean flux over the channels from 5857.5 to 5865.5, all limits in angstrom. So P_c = 5902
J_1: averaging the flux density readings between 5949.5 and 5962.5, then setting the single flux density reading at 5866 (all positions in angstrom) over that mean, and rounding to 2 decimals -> 1.12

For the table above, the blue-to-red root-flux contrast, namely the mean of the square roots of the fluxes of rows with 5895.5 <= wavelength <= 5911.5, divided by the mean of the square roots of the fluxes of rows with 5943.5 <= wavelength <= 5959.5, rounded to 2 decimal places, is 0.98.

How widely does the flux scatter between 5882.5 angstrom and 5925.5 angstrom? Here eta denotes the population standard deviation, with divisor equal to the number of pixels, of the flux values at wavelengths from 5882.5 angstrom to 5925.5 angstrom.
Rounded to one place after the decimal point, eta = 3.7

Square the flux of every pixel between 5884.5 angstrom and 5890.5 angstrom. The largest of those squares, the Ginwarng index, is 444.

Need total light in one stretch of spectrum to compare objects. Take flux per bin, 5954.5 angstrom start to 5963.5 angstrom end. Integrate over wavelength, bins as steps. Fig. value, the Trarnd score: 179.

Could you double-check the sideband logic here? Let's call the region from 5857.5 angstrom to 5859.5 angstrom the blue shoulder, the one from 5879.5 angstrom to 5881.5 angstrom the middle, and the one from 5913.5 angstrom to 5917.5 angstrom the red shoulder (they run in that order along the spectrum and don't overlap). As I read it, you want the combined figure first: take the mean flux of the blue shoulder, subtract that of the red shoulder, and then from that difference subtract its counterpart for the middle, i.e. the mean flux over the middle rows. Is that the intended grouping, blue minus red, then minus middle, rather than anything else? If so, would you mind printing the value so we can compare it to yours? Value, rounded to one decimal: -15.4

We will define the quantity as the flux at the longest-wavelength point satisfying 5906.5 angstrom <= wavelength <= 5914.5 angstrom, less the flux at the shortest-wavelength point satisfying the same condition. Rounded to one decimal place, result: -5.5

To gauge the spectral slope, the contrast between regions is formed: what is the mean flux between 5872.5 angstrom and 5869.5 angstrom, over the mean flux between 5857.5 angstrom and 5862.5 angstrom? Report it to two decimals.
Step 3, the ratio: 1.26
